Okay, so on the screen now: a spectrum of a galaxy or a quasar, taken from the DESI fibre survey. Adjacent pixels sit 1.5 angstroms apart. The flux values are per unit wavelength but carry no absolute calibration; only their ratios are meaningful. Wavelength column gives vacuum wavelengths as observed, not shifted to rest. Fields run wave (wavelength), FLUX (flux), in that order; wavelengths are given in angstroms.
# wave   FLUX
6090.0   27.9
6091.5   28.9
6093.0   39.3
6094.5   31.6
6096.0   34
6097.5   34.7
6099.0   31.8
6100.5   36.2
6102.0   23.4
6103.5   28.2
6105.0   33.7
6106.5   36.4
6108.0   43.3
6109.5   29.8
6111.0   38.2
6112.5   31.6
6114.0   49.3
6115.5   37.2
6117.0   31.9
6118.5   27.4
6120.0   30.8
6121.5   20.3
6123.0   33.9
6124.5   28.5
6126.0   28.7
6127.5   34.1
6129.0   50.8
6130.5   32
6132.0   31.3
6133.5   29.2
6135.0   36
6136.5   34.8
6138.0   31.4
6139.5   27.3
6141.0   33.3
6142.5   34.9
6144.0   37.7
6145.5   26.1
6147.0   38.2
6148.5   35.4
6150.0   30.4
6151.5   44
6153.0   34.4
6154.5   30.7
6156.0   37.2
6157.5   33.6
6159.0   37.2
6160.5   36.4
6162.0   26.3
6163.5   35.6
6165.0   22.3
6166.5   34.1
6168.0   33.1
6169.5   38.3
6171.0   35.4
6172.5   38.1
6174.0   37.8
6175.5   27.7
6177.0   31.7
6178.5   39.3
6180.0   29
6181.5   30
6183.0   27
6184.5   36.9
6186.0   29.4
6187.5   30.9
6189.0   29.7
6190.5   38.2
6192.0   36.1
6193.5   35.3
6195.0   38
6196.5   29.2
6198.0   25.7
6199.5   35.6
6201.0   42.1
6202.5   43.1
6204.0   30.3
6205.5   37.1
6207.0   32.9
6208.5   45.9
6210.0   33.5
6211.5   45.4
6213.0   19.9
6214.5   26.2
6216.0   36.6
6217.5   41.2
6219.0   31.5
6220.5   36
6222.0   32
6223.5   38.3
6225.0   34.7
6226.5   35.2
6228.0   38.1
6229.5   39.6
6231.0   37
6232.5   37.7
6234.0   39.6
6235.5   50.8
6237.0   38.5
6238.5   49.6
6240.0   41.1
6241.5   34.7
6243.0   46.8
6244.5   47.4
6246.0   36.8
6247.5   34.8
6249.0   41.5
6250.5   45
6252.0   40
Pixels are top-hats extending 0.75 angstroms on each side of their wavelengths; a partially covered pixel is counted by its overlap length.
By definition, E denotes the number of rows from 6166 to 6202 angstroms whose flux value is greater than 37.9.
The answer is 6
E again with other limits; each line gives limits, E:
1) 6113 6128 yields 1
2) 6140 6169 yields 2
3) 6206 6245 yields 13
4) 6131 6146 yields 0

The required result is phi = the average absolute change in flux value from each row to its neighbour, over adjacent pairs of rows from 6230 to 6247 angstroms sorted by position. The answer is 7.5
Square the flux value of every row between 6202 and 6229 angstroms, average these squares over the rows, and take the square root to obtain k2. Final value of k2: 36.0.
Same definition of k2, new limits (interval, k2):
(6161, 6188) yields 32.7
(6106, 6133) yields 35.0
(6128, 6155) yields 34.8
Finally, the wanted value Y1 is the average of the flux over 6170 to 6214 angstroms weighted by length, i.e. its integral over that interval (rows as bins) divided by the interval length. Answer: 34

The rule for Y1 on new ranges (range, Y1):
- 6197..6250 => 38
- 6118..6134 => 32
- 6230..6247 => 42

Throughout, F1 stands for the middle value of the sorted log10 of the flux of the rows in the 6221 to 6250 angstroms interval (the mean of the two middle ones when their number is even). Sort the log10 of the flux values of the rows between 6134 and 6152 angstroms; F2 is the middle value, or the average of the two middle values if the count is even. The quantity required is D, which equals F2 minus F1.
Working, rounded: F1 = 1.58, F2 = 1.54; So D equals -0.041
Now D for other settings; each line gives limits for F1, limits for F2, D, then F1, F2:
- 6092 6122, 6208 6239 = 0.061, 1.52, 1.58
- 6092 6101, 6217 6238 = 0.043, 1.54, 1.58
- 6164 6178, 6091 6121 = -0.017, 1.53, 1.52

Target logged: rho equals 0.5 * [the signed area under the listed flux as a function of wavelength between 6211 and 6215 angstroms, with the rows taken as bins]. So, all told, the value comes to 60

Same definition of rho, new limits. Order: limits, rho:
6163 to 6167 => 60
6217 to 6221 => 72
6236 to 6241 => 108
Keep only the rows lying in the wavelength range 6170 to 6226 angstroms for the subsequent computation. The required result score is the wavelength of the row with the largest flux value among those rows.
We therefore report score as 6208.5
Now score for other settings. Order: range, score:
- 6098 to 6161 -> 6129.0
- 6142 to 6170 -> 6151.5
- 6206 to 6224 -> 6208.5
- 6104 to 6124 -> 6114.0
